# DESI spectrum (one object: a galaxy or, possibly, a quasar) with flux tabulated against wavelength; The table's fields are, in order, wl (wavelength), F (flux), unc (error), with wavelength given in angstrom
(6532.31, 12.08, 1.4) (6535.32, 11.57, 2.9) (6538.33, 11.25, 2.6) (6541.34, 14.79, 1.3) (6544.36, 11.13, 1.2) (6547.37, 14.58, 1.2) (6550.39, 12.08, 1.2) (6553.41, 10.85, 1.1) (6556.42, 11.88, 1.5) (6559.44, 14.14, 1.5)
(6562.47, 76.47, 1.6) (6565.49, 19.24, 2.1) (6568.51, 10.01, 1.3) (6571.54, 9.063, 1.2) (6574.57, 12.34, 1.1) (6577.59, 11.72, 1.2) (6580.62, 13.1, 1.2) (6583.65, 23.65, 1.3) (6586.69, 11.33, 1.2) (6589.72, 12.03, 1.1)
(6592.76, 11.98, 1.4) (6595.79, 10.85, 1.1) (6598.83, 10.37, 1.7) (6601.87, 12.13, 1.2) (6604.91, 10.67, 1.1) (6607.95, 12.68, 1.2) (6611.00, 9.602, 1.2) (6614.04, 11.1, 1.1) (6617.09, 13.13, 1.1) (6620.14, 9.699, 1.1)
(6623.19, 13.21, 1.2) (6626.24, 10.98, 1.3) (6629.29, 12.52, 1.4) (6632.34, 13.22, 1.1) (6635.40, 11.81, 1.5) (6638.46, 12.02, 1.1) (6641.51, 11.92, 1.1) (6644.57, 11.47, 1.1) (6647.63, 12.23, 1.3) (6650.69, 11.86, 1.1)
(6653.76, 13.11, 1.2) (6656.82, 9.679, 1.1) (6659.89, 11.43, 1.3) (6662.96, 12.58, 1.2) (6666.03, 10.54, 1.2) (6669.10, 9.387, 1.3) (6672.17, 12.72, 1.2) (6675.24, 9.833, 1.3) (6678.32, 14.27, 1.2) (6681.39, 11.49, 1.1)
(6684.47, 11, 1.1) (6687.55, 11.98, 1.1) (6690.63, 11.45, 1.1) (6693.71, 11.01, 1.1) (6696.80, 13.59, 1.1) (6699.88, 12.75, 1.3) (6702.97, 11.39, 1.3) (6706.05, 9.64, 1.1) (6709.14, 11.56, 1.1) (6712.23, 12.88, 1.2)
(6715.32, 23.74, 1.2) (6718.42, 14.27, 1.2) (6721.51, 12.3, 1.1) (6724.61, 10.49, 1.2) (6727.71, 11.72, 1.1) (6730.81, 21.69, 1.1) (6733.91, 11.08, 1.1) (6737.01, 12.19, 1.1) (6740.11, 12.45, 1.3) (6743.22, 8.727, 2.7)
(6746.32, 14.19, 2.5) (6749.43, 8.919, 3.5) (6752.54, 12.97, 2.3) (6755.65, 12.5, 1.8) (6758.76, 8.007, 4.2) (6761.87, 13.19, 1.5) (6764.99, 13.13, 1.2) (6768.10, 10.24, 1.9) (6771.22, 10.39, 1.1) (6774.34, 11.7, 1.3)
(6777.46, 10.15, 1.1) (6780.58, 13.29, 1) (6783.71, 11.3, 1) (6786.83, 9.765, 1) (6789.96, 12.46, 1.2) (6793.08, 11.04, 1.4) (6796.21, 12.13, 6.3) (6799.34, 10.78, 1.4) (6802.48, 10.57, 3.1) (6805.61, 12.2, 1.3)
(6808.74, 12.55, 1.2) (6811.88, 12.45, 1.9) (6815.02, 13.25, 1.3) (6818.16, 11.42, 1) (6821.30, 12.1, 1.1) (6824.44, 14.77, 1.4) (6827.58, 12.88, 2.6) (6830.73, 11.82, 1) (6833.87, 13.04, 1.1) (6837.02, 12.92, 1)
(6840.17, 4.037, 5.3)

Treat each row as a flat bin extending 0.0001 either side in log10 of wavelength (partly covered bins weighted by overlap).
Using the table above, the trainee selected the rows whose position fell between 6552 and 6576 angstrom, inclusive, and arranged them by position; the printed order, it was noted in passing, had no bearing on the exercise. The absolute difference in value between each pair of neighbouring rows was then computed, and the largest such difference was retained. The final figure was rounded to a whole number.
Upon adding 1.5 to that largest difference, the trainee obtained 64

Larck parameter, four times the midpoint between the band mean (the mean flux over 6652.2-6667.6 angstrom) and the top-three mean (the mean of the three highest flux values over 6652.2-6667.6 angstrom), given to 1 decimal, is 47.7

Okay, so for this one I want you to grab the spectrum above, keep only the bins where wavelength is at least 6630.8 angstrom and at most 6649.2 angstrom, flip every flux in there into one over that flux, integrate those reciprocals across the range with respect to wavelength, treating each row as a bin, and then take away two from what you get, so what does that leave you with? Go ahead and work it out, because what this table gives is -0.48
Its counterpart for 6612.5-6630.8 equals -0.43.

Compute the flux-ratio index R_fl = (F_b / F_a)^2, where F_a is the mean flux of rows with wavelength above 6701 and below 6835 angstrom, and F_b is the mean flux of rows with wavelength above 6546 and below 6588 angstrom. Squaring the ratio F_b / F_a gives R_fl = 2.1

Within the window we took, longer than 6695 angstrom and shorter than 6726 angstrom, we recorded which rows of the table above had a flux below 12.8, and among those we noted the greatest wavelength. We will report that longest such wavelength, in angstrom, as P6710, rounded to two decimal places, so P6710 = 6724.61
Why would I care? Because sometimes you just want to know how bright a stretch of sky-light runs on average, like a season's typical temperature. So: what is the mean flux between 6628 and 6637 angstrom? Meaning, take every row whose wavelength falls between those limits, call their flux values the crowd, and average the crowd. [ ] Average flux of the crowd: 12.5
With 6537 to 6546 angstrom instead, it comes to 12.4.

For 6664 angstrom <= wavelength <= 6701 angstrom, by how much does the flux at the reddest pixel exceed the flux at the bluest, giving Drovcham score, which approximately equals 2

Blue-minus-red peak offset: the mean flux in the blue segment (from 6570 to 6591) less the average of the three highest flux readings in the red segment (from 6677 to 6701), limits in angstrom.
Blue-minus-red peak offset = -0.2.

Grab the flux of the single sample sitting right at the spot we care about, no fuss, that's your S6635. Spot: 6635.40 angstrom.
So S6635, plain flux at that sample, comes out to 11.81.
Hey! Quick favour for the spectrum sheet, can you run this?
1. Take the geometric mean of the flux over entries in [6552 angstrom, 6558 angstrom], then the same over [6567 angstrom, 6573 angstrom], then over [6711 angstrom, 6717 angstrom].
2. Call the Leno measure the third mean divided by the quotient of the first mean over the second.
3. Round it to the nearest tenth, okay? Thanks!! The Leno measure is 14.7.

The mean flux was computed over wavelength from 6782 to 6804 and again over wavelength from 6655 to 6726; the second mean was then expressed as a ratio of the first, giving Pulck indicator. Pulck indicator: 1.09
